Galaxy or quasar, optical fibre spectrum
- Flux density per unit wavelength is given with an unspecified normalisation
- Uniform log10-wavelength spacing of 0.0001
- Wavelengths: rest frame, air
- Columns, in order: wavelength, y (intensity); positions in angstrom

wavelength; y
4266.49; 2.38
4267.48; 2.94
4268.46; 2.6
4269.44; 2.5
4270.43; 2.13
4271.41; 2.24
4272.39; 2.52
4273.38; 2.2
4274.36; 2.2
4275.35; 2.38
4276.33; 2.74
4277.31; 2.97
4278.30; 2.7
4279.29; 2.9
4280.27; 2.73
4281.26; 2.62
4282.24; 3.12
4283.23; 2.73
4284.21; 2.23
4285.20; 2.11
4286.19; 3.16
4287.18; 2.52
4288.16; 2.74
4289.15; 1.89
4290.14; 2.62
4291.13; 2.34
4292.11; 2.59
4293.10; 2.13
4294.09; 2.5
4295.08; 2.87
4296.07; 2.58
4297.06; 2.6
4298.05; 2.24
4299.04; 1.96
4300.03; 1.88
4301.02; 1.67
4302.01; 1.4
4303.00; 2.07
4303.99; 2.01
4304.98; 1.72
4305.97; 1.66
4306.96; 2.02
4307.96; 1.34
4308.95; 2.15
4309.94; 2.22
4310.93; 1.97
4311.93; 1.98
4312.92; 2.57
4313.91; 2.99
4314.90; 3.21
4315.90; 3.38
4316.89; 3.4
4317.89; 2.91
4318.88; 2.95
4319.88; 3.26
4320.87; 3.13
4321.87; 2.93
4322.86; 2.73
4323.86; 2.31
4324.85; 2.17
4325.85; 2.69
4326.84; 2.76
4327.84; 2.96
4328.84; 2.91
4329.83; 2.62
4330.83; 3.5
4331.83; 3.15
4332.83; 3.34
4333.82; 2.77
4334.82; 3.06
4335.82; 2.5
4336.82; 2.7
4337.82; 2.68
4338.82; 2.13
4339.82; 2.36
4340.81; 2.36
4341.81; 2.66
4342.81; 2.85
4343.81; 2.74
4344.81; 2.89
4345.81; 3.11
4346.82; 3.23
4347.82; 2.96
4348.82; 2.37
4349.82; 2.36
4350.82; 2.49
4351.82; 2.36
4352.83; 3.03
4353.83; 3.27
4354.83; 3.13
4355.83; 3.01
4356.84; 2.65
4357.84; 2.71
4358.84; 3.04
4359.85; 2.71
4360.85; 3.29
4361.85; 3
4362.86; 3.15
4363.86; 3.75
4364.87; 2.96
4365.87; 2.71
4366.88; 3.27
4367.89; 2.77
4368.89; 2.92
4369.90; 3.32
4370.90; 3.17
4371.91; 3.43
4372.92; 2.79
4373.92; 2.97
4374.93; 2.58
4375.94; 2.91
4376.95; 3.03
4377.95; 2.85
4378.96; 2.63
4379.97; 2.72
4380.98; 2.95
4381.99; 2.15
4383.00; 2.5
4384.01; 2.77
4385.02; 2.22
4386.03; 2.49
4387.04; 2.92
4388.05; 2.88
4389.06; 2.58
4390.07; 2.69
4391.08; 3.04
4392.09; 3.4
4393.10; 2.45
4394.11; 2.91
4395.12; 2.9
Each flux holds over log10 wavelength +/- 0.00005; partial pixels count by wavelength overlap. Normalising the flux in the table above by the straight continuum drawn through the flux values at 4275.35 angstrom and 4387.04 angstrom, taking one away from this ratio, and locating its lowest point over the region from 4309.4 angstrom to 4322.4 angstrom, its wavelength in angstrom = 4310.93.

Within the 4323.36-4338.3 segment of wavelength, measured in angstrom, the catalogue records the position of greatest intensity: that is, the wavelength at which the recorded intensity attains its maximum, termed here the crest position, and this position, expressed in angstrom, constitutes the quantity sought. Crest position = 4330.83 angstrom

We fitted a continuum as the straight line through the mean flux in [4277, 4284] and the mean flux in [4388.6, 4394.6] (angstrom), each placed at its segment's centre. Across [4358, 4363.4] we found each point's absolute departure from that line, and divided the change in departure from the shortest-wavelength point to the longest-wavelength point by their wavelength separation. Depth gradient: 0.027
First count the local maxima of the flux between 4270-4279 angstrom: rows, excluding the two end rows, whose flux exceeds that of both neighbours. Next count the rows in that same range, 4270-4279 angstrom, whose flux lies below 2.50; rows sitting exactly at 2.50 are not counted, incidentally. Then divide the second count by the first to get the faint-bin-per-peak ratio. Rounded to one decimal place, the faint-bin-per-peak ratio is 2.5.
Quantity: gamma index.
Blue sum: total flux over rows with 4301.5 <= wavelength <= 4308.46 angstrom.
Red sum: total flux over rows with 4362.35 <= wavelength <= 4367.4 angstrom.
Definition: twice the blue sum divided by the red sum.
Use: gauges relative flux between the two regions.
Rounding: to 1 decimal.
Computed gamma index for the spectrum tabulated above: 1.5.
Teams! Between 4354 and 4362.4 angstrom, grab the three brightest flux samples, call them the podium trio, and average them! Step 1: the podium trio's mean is 3.2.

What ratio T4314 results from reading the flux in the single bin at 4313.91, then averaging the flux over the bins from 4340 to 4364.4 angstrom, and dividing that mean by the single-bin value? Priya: 0.96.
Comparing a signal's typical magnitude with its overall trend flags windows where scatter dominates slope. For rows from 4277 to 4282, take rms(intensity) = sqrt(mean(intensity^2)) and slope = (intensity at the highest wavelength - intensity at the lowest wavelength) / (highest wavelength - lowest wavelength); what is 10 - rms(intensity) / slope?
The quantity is 41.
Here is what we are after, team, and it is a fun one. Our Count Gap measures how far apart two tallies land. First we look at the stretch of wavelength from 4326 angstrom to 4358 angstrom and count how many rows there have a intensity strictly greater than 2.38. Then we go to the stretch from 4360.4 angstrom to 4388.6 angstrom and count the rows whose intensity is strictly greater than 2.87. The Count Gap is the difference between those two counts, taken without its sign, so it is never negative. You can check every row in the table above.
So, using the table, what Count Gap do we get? 10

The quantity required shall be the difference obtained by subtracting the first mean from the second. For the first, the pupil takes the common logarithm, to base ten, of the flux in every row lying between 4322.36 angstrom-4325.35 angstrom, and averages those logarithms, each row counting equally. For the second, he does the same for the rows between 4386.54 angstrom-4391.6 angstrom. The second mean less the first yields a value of 0.07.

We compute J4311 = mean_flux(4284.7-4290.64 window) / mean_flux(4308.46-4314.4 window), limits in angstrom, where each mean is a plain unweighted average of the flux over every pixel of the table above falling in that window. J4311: 1.08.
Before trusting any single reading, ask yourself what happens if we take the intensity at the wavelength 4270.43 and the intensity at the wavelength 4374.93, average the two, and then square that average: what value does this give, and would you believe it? 5.5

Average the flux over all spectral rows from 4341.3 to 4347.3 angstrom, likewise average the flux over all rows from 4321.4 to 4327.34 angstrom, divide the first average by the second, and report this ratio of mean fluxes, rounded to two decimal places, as 1.12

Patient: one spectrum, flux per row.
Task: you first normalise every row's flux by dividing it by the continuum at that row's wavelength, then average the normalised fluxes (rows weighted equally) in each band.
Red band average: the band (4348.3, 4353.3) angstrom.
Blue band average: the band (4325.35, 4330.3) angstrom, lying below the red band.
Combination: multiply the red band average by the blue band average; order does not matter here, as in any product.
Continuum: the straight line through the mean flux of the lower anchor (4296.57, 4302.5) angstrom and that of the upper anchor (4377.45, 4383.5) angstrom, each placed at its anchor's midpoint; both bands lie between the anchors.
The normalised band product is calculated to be 1.3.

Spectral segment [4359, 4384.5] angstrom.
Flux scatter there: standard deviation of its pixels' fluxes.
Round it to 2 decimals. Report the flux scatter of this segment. 0.33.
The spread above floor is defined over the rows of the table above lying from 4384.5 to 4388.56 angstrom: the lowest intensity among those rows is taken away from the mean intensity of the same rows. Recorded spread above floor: 0.41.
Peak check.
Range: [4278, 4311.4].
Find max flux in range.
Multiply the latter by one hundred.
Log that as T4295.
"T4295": 316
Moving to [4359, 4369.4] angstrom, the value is 375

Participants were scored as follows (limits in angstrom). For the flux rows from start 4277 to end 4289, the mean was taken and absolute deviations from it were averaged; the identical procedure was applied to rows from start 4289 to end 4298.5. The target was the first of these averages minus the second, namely 0.000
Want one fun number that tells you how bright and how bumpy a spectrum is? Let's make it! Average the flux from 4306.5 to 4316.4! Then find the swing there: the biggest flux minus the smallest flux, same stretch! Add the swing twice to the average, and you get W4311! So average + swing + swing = 6.5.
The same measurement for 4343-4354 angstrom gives 4.6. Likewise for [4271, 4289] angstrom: 4.7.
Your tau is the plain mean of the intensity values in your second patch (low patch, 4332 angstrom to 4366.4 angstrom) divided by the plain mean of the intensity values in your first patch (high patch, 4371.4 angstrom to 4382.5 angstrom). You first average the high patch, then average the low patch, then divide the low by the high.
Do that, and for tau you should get 1.01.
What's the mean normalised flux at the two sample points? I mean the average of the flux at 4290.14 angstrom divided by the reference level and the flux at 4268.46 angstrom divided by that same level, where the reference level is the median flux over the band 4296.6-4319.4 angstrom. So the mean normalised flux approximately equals 1.26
